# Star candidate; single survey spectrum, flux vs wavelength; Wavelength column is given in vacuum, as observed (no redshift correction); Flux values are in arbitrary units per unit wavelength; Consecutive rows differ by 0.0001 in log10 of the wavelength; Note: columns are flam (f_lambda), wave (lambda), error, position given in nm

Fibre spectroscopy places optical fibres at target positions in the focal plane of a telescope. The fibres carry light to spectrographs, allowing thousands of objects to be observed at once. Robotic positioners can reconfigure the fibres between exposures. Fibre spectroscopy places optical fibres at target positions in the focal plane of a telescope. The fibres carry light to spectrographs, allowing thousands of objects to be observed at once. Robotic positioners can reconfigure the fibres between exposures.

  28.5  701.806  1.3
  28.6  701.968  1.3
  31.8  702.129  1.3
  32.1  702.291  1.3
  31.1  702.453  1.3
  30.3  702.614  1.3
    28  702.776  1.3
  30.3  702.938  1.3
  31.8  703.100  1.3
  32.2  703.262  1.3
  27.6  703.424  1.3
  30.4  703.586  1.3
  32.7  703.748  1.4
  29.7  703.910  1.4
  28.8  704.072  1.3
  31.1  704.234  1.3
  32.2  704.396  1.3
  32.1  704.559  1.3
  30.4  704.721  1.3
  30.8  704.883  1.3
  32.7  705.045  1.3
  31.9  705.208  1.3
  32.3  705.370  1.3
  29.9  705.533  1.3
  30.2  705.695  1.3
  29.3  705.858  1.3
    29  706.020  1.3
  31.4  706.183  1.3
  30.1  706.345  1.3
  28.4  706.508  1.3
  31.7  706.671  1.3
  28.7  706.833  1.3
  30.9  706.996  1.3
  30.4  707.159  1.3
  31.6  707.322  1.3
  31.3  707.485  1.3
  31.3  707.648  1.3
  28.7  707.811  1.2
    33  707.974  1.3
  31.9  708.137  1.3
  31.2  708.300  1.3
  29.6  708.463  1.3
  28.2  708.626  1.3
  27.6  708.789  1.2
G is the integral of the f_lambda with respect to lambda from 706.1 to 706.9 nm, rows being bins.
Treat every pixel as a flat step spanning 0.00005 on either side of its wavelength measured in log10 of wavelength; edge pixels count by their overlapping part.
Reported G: 24.1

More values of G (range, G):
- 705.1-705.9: 24.7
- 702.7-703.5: 24.0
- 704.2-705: 25.1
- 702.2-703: 24.3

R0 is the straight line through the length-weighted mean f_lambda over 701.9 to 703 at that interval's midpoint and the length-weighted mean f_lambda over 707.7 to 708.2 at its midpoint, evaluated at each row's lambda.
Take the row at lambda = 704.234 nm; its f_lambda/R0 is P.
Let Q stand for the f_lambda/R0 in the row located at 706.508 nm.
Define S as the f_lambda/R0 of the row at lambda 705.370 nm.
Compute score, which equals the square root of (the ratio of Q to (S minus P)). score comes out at 5.2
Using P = 1.02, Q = 0.92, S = 1.05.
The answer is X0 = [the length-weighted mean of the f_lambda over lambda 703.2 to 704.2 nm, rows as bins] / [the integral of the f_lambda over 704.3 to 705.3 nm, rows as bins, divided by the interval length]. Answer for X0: 0.955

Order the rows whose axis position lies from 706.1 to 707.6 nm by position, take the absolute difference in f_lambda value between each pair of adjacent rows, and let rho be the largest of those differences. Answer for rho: 3.3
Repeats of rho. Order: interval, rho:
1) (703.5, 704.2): 3.0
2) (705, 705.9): 2.4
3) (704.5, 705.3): 1.9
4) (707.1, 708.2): 4.3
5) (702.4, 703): 2.3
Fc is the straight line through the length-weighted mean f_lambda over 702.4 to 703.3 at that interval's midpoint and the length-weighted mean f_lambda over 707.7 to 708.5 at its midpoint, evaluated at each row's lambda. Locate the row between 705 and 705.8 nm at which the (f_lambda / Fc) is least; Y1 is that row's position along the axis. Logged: 705.533 nm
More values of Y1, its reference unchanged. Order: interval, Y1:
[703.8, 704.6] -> 704.072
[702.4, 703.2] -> 702.776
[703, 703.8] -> 703.424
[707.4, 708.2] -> 707.811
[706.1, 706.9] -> 706.508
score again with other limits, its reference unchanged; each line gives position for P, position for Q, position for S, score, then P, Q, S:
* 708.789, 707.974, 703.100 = 2.5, 0.88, 1.06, 1.04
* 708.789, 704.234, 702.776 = 5.1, 0.88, 1.02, 0.92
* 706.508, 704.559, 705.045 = 2.7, 0.92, 1.05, 1.06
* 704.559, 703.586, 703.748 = 6.5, 1.05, 1.00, 1.07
